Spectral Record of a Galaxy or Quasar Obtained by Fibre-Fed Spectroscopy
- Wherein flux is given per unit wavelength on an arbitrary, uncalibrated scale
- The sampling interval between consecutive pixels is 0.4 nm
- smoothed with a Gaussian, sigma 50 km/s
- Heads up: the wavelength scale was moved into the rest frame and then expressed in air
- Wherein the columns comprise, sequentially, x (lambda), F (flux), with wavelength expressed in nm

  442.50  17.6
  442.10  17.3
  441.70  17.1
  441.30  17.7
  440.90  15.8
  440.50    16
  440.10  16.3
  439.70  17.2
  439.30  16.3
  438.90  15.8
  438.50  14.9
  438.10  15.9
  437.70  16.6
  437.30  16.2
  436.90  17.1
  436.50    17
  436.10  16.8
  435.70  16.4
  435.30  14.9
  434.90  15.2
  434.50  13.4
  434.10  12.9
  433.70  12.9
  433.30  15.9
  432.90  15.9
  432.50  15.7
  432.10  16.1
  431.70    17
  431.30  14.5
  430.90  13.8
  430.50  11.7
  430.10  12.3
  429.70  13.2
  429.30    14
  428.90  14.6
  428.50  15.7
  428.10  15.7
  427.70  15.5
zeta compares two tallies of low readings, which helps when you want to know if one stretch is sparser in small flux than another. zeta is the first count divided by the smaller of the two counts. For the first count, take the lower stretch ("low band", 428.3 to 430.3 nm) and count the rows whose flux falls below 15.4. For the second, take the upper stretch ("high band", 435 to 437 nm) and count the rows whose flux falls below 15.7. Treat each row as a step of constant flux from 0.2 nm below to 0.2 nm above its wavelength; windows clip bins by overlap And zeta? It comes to 4.0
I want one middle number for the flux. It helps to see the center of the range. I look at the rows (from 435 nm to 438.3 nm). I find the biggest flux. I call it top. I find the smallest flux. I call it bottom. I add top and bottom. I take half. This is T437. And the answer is 16.0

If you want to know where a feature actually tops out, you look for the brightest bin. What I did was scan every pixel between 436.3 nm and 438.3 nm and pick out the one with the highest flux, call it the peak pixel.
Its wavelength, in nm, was 436.90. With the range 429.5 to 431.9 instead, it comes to 431.70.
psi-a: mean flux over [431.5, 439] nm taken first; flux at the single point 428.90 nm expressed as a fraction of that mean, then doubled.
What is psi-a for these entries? 1.87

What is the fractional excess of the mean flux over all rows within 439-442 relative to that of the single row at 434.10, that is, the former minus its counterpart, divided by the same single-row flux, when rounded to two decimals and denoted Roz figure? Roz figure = 0.29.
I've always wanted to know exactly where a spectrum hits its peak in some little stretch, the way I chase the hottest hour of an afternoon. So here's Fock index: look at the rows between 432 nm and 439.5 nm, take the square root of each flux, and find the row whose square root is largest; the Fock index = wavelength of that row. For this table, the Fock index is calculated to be 436.90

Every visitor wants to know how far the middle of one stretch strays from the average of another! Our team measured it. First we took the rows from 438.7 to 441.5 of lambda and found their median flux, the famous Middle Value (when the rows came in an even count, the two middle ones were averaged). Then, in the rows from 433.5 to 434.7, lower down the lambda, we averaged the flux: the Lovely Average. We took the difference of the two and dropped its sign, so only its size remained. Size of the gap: 3.2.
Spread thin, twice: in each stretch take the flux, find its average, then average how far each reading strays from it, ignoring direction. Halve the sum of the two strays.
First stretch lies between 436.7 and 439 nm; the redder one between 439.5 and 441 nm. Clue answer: 0.49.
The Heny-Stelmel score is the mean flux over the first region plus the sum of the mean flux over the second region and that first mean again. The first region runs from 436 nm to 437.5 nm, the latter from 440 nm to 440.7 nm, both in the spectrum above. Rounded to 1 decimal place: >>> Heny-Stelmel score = 49.7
